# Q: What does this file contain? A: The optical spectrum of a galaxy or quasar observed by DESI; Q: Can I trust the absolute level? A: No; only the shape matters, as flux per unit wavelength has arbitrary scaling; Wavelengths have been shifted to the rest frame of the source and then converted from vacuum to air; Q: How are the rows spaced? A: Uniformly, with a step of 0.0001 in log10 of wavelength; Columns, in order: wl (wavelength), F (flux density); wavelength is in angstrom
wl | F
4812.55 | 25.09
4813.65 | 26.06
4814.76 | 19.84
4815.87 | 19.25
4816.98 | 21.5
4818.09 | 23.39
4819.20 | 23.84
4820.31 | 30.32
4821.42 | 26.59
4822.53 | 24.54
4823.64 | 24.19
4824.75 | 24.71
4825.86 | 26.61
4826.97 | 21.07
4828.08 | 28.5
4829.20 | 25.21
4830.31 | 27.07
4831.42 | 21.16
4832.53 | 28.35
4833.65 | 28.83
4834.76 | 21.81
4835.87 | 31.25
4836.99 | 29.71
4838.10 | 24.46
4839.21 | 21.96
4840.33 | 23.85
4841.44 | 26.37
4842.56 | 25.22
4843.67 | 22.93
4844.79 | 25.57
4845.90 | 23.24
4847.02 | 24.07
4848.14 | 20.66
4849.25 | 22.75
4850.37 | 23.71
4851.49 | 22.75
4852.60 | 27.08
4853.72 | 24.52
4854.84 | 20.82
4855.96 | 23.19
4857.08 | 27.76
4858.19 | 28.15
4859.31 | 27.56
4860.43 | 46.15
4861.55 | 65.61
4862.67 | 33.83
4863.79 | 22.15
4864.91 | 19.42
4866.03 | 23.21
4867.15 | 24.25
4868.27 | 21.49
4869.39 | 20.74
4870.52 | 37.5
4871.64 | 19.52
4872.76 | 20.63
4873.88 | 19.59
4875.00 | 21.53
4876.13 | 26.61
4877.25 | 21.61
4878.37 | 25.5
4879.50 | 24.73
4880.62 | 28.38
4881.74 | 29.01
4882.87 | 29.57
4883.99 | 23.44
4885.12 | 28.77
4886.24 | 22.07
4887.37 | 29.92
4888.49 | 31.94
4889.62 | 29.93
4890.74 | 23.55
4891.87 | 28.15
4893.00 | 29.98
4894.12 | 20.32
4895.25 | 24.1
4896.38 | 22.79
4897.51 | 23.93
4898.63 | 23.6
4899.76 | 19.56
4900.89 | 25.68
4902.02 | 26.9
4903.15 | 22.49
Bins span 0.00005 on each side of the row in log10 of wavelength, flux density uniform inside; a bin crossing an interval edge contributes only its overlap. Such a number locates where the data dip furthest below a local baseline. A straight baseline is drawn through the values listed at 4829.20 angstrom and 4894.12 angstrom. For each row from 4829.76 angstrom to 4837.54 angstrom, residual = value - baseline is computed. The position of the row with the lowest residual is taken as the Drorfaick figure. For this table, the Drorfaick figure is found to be 4831.42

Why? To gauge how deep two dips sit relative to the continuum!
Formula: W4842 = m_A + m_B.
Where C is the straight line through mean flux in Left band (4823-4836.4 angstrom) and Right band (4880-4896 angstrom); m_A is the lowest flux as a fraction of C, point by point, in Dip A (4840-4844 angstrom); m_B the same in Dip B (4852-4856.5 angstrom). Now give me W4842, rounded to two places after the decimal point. 1.67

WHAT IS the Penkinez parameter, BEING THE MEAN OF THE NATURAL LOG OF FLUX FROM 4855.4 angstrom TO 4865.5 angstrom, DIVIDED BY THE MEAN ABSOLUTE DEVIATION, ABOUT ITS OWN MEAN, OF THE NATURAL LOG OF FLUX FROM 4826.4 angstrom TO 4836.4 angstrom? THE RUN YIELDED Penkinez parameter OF 27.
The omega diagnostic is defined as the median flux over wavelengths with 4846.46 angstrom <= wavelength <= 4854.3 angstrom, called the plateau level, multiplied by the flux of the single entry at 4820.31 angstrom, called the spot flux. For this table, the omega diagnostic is 719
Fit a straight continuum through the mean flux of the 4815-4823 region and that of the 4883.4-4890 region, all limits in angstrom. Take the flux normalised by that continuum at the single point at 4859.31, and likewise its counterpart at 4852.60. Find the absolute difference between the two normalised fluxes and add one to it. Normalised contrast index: 1.00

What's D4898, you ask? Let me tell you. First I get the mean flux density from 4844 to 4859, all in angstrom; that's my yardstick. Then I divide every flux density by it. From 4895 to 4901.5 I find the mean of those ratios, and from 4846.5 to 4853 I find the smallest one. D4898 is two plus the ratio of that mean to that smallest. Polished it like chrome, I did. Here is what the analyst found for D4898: 3.13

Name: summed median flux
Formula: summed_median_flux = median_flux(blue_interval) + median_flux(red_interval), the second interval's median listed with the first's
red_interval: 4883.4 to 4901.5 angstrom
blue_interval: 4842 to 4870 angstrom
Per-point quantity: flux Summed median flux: 47.7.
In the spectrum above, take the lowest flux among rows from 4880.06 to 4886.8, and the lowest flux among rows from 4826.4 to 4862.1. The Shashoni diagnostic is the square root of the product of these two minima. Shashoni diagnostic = 21.4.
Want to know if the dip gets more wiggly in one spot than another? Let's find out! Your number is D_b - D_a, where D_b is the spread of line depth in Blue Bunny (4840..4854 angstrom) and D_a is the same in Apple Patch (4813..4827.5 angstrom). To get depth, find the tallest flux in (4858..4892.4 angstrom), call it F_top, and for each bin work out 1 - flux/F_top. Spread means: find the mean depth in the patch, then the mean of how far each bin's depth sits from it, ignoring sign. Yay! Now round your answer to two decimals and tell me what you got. -0.02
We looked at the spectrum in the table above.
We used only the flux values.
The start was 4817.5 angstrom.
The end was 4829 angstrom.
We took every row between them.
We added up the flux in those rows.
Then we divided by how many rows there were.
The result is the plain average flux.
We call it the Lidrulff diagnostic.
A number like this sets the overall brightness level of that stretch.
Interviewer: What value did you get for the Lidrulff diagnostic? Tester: 25.4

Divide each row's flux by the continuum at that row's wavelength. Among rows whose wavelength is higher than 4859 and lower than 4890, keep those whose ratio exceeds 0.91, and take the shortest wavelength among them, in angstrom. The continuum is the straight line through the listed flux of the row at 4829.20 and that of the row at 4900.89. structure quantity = 4859.31 angstrom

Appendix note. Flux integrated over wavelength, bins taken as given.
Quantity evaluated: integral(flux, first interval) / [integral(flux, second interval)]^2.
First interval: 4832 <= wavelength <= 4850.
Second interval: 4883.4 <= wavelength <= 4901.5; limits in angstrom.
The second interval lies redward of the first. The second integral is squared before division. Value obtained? 0.0021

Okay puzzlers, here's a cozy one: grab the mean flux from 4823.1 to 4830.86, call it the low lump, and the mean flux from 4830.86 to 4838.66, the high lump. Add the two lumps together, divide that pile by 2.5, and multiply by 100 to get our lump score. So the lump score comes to 2074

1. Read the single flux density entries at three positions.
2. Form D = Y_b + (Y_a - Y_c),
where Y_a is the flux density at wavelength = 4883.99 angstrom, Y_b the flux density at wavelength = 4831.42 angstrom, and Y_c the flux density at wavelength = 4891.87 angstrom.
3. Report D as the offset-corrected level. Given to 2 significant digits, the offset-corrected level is 16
